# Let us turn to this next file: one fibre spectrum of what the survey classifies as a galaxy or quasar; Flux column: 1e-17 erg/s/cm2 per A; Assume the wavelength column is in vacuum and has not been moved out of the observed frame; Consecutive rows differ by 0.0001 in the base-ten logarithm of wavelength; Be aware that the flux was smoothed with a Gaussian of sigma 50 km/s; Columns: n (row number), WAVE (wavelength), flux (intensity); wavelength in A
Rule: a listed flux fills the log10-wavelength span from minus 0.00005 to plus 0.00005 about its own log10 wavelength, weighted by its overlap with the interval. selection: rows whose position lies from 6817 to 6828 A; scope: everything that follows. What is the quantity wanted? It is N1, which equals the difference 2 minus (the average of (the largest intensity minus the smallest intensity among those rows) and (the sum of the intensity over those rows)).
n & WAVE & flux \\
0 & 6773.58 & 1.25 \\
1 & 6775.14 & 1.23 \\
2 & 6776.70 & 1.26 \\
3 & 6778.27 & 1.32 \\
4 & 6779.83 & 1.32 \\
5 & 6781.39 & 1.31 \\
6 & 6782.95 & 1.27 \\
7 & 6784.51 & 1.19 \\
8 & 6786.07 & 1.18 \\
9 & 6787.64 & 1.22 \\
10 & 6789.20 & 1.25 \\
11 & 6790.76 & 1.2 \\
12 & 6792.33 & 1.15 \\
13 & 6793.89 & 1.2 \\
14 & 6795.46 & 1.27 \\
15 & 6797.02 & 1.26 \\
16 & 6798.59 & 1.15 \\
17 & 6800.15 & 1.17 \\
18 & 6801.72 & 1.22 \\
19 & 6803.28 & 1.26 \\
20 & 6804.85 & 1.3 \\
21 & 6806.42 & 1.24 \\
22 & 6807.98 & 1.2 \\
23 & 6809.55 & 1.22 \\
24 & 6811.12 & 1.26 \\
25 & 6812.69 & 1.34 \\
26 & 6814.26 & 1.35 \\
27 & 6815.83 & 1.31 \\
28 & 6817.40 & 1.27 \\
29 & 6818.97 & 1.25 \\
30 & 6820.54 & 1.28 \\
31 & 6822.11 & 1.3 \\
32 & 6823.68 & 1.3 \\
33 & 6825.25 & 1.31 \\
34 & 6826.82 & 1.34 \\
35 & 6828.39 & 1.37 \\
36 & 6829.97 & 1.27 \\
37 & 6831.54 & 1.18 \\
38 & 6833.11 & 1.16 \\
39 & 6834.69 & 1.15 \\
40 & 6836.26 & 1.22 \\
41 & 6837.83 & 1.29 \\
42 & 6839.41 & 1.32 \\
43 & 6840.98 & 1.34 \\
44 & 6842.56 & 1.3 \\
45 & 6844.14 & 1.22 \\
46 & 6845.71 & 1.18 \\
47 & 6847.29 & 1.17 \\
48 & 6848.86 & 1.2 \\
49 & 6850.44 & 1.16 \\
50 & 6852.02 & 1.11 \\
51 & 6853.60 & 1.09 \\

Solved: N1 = -2.57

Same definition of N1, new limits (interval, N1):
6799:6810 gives -2.37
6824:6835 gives -2.50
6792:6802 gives -2.27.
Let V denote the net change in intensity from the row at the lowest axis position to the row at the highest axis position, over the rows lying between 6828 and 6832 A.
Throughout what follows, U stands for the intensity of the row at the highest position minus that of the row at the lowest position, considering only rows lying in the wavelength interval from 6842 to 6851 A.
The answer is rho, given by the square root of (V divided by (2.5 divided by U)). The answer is 0.103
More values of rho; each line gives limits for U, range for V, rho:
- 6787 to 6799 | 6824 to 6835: 0.067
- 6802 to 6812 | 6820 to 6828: 0.000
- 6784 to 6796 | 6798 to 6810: 0.047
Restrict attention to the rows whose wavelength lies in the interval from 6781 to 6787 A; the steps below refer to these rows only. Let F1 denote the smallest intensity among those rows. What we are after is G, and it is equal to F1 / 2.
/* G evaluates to 0.59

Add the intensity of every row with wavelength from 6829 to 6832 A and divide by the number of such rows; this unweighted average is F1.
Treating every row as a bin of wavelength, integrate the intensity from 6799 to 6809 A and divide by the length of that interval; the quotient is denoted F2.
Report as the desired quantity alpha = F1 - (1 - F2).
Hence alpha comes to 1.454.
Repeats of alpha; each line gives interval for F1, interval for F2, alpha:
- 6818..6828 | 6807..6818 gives 1.575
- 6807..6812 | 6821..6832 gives 1.526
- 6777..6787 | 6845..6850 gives 1.447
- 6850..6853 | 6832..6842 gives 1.381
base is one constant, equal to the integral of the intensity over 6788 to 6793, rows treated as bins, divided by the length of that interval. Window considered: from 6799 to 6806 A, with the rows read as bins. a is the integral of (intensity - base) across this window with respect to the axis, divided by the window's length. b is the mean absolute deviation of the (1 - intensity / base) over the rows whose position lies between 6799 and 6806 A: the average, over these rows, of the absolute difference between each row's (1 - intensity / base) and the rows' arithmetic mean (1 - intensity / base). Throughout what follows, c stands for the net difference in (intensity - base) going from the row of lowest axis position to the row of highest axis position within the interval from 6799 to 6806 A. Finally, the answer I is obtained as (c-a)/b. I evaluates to 2.8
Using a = 0.030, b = 0.04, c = 0.13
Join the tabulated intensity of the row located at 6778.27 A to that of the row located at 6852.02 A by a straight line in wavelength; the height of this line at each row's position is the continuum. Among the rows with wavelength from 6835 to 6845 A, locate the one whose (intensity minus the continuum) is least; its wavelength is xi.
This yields 6836.26 A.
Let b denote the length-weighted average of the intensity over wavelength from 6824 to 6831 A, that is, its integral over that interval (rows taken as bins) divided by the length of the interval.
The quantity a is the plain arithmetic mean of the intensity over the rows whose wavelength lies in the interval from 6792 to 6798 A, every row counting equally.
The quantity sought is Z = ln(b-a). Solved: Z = -2.3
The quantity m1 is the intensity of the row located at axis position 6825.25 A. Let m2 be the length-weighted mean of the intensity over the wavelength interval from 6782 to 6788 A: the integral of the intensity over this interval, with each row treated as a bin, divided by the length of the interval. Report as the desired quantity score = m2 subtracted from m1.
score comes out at 0.09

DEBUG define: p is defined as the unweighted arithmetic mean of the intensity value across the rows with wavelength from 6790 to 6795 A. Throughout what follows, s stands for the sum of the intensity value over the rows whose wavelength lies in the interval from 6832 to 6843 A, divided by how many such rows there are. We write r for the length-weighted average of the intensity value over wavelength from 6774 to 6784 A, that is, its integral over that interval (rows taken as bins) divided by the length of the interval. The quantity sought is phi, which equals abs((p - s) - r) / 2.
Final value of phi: 0.676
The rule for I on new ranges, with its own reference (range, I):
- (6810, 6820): -3.3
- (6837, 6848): -3.6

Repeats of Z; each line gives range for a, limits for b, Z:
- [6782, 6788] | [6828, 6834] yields -4.0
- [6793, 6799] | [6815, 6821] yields -2.9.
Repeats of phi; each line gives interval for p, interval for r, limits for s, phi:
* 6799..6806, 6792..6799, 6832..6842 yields 0.611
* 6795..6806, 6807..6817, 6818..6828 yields 0.671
